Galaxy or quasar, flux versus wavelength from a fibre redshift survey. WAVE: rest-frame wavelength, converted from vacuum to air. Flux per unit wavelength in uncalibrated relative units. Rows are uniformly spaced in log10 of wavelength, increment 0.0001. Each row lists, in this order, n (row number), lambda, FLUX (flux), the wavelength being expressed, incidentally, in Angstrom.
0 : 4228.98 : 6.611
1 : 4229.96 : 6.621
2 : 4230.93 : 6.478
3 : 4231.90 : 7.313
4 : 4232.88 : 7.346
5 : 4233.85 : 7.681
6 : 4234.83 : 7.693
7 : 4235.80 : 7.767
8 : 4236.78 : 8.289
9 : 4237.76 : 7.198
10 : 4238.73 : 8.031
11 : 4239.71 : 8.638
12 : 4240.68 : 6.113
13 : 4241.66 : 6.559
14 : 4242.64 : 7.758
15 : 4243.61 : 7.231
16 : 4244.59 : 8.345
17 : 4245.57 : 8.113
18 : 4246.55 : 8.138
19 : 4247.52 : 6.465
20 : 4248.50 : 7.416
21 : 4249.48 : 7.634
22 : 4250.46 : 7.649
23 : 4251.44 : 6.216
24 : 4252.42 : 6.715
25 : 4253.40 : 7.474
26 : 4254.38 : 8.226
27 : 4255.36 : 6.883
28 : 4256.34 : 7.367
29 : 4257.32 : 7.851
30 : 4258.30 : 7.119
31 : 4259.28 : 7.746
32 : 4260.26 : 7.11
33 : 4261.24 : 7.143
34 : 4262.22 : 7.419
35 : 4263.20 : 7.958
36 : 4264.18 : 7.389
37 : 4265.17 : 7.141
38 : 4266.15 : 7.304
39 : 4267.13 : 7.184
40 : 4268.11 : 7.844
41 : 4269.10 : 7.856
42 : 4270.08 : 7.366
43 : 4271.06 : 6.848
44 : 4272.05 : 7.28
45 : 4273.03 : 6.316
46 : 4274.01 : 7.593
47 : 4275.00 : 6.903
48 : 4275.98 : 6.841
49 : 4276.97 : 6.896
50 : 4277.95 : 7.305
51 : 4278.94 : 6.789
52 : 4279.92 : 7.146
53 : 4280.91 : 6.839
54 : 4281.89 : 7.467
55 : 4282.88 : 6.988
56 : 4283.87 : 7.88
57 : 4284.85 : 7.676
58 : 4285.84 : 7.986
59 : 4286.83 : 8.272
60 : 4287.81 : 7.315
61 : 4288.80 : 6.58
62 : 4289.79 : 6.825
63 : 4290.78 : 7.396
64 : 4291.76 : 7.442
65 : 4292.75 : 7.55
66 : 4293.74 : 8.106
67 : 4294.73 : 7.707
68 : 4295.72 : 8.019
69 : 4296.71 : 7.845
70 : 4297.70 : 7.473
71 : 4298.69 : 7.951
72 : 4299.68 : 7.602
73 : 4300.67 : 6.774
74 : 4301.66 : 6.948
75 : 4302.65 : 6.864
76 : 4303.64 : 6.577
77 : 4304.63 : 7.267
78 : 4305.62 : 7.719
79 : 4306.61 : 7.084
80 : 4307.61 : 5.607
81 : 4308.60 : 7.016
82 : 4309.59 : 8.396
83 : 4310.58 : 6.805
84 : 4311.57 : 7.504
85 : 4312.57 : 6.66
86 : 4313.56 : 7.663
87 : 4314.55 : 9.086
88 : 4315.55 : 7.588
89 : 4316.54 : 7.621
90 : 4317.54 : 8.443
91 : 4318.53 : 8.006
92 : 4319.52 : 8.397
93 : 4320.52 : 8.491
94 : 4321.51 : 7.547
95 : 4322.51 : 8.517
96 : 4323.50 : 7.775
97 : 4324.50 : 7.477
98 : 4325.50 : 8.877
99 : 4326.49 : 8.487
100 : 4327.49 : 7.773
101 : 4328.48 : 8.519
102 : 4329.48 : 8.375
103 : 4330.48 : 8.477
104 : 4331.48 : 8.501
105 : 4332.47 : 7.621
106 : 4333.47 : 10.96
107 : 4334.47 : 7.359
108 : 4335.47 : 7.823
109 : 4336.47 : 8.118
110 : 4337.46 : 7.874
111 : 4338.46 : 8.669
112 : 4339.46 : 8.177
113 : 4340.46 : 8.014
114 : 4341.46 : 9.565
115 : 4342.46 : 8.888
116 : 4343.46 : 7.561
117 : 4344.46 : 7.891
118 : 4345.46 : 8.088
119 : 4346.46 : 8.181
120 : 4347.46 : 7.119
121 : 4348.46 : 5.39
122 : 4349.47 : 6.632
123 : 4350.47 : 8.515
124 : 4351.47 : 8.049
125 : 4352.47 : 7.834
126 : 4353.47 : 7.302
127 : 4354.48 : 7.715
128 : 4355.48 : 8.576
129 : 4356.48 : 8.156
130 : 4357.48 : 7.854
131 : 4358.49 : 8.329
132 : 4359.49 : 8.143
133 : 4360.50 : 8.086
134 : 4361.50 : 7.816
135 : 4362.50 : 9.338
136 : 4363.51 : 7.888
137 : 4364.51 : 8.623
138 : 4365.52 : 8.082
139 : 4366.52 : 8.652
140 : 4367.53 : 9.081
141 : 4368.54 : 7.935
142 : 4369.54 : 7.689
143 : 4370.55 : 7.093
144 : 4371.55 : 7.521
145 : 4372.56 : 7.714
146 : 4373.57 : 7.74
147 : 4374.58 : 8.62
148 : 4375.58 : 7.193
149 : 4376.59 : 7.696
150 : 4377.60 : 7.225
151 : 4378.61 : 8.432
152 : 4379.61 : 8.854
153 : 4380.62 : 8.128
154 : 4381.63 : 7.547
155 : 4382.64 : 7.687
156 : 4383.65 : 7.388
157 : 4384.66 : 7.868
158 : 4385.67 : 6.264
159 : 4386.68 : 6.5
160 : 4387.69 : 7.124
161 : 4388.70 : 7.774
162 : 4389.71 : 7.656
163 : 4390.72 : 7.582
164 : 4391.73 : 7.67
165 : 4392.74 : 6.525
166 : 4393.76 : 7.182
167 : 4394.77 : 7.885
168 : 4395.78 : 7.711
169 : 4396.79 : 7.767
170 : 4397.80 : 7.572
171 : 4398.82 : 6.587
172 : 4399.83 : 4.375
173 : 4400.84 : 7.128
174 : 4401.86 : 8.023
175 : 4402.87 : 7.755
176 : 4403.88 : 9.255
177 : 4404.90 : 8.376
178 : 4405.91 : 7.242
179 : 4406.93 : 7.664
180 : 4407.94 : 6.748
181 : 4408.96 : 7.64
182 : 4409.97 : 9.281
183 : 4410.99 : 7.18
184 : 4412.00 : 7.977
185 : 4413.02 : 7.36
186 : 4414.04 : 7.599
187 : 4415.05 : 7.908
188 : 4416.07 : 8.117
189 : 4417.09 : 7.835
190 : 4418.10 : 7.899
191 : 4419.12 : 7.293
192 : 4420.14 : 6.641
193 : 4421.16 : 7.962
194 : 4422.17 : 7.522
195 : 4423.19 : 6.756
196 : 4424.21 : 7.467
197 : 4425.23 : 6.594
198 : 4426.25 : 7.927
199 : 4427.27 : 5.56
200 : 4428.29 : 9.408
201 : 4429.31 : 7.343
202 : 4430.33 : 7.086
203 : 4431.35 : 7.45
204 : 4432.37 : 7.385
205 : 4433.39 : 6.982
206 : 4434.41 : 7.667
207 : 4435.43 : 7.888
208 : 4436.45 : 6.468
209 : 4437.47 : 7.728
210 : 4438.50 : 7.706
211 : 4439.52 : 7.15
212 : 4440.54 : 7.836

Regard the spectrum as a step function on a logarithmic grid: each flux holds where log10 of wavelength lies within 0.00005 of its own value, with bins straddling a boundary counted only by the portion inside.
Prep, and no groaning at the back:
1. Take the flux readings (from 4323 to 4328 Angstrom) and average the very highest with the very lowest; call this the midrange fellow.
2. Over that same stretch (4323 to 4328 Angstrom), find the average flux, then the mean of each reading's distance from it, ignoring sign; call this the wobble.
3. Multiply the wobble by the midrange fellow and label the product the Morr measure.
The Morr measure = 4.0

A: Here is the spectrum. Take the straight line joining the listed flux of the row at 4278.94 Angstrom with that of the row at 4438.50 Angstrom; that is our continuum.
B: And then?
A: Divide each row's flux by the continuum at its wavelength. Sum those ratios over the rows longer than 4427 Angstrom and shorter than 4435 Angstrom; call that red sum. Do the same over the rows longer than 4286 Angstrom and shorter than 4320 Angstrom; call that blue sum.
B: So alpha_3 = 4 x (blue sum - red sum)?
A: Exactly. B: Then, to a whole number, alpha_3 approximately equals 116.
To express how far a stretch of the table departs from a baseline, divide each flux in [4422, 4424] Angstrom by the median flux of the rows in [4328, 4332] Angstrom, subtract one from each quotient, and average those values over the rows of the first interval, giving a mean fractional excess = -0.16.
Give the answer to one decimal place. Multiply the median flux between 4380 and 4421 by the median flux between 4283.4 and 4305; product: 57.4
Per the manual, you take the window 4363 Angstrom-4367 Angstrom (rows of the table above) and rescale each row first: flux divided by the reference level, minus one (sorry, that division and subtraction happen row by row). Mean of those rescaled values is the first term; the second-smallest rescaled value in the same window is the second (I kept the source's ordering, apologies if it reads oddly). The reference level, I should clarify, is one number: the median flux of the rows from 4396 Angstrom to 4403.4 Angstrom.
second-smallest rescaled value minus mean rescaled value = -0.030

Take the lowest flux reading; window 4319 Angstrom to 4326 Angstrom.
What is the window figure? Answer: 7.477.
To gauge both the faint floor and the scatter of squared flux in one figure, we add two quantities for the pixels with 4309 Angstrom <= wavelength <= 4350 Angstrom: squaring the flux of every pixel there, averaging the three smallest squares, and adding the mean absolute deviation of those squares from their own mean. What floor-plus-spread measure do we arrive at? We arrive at 49.2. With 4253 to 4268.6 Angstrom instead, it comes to 54.1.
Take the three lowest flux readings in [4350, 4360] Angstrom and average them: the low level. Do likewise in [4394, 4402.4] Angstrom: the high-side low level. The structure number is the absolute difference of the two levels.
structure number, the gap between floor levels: 1.6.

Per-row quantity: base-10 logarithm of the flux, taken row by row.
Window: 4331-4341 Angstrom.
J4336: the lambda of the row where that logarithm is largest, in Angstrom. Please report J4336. 4333.47 Angstrom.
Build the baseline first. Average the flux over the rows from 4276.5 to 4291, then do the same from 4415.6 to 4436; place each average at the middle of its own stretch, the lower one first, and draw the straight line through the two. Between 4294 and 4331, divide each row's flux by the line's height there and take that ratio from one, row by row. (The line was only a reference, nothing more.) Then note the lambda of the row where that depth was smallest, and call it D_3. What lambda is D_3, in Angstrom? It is 4314.55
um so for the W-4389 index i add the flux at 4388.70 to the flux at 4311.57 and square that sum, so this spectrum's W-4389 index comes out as 233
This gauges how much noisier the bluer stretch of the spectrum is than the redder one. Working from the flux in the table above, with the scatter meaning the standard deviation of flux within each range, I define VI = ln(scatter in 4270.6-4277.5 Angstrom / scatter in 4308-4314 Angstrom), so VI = -0.5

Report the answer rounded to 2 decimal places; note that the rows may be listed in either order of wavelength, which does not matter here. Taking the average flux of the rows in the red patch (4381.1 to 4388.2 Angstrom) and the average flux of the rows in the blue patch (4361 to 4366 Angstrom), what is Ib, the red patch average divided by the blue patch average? 0.86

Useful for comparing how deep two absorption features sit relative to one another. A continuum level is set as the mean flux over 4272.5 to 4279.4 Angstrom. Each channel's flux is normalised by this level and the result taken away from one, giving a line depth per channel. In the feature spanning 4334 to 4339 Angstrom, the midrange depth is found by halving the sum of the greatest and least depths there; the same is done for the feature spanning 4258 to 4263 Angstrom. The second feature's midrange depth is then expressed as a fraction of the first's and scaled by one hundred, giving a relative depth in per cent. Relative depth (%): 45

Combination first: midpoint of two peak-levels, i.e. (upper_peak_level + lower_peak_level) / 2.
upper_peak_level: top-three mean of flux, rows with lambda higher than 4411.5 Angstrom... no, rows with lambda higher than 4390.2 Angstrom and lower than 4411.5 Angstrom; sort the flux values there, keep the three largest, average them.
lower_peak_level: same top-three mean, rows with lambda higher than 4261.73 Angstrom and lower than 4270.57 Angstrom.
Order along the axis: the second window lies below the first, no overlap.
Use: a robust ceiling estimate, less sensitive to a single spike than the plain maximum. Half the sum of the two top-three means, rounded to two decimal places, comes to 8.43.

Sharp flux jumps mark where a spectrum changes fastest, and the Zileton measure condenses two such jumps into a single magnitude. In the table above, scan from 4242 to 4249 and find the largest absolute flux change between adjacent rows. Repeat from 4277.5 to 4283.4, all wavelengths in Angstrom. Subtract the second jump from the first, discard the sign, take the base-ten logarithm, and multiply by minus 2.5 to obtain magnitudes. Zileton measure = 0.0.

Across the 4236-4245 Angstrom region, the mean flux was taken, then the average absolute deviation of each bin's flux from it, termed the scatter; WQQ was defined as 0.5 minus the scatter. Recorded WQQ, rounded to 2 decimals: -0.21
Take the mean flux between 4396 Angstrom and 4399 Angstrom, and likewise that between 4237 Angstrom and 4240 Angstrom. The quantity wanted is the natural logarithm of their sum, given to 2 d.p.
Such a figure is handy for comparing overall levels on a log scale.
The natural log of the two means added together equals 2.73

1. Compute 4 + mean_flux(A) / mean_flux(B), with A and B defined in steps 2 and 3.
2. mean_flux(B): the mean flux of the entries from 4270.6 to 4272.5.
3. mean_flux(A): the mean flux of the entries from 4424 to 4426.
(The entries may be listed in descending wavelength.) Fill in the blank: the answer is 5.00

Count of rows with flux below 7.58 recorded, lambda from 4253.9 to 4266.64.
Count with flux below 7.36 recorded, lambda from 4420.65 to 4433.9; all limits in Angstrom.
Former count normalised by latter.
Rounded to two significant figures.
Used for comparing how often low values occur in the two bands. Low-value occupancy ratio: 1.5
